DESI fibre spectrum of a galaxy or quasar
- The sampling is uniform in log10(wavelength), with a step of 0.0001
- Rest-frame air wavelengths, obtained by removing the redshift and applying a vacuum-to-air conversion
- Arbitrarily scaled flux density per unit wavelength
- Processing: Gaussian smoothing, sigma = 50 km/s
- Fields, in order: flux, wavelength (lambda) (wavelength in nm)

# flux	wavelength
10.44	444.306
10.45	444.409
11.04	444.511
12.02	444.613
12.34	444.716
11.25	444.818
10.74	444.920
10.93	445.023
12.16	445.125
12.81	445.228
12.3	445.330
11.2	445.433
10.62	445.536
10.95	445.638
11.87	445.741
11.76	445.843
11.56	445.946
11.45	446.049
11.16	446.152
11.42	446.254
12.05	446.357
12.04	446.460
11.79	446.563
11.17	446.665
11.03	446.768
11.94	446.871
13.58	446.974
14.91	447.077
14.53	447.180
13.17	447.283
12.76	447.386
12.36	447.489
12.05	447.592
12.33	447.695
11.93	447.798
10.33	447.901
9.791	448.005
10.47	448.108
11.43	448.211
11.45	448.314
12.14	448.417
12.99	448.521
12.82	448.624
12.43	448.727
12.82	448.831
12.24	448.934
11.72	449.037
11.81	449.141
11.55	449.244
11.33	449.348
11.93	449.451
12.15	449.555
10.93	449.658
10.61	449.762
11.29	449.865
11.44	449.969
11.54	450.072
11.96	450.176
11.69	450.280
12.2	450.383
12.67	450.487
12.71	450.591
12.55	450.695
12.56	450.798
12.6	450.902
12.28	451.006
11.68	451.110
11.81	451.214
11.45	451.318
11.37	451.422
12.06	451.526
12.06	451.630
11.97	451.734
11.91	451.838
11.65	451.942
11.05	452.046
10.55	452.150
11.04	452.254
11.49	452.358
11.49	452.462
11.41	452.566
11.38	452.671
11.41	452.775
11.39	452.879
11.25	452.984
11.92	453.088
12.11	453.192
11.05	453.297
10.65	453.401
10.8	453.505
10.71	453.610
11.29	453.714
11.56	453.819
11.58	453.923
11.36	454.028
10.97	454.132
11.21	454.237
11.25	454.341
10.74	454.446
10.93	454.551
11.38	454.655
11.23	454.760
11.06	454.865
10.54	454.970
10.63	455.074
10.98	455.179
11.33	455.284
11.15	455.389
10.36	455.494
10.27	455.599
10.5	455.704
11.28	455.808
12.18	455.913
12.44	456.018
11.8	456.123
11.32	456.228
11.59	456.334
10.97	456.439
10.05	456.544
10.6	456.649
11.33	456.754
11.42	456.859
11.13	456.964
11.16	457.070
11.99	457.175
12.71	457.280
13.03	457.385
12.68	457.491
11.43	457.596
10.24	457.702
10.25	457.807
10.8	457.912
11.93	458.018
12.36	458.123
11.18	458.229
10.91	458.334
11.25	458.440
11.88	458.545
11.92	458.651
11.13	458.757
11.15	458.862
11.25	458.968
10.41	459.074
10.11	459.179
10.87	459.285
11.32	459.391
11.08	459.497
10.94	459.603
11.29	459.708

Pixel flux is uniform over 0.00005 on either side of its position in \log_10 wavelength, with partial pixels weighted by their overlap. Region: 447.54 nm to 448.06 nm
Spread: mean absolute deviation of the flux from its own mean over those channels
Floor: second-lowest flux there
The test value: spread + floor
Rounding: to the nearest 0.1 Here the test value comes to 11.3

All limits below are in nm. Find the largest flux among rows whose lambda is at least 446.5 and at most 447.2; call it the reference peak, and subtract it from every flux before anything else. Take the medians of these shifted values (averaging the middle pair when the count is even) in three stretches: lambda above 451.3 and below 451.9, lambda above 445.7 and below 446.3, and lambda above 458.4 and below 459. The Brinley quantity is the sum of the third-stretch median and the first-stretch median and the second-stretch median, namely -10.0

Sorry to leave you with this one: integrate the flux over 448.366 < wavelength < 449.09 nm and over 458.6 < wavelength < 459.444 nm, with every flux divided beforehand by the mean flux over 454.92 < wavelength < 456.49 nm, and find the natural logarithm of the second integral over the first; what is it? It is 0.03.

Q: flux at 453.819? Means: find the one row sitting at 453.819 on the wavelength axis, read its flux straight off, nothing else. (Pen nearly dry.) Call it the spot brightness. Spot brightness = 11.56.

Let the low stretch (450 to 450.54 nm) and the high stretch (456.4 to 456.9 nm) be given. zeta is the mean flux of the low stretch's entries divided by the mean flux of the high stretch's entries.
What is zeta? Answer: 1.10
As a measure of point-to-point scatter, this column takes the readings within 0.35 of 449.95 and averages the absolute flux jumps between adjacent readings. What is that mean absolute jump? 0.32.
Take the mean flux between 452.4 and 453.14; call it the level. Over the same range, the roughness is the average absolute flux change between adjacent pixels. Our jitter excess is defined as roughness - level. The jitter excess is -11.3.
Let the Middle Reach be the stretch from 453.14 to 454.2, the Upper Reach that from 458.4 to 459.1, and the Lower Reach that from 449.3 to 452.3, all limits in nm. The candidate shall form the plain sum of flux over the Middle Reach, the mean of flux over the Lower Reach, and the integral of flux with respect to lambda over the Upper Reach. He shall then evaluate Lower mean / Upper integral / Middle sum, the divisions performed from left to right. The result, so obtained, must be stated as 0.013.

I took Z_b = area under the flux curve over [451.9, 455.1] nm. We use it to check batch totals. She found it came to 36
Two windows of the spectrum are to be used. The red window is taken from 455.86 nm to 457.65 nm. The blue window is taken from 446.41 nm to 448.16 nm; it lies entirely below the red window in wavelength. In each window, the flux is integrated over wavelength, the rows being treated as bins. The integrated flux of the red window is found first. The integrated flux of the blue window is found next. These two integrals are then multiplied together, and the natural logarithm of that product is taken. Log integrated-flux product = 6.09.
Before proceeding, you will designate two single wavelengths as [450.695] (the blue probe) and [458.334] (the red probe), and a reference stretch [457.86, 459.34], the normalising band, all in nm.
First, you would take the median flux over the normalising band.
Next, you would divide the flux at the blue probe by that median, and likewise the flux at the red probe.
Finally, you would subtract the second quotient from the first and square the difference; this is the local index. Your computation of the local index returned 0.022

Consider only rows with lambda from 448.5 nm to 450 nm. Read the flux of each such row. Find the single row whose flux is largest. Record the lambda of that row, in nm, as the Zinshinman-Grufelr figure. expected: 448.521 nm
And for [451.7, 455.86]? 453.192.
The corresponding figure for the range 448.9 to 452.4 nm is 450.591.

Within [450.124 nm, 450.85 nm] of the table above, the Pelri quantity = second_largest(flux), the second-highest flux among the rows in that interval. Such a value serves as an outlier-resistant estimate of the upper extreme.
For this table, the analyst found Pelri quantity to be 12.67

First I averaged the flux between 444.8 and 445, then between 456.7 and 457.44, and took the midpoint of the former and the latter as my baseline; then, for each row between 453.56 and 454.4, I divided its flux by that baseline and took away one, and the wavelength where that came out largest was 453.923 nm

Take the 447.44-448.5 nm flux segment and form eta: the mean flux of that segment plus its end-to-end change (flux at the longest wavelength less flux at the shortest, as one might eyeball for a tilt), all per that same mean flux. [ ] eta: 0.98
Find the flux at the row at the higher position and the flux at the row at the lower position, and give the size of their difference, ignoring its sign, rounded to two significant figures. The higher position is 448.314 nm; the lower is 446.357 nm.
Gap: 0.60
